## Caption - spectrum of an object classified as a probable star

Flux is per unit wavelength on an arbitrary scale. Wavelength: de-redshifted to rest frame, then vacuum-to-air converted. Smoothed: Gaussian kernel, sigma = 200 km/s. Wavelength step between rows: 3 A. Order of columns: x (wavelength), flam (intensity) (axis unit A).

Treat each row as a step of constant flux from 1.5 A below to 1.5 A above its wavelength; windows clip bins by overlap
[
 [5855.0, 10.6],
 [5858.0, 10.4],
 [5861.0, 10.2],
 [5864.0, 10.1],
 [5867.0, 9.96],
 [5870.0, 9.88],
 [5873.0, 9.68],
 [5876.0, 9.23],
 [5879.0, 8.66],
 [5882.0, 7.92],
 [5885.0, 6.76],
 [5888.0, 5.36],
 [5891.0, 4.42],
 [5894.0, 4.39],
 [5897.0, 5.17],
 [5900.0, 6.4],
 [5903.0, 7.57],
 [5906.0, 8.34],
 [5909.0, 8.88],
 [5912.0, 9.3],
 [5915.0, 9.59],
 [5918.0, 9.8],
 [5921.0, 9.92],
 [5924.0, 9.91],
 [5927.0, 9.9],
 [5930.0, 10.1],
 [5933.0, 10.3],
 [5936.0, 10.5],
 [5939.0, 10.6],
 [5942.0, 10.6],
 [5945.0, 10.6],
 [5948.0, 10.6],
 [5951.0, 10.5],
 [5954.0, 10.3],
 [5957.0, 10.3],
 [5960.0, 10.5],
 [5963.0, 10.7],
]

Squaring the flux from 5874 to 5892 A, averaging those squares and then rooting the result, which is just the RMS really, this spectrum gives 7.3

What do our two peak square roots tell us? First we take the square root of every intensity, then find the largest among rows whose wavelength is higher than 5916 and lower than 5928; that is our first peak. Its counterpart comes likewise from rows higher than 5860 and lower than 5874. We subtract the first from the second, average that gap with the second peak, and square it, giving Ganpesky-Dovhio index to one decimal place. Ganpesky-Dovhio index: 2.6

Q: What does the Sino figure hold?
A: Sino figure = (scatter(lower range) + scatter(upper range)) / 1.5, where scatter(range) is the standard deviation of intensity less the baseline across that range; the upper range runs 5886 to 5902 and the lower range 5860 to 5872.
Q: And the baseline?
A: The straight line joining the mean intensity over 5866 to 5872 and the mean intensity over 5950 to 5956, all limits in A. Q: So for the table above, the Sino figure 0.6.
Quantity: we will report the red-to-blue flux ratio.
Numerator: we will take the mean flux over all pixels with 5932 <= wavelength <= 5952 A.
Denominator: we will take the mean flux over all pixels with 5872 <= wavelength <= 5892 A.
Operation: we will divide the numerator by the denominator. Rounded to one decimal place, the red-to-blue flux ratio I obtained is 1.4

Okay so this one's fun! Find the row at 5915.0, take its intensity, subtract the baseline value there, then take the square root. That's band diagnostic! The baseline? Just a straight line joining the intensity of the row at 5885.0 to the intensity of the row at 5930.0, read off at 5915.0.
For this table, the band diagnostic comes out 0.78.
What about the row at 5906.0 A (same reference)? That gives 0.15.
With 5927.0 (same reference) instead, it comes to 0.15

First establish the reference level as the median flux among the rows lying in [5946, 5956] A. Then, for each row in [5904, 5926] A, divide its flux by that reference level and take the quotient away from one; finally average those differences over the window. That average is 0.11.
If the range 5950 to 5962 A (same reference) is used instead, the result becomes 0.01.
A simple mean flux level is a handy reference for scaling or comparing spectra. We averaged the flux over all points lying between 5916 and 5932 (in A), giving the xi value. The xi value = 9.9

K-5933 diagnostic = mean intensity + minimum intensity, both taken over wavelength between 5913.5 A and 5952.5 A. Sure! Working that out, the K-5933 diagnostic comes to 19.8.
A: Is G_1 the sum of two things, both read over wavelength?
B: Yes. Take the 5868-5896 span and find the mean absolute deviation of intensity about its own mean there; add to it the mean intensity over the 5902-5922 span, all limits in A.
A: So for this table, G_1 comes 11.0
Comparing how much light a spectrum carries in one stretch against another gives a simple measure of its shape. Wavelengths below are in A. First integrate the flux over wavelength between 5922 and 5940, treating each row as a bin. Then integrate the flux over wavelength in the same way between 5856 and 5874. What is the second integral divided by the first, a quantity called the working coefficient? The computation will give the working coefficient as 1.0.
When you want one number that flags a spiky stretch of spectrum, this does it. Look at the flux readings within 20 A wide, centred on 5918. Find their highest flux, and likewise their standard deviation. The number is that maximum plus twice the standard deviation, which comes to 10.7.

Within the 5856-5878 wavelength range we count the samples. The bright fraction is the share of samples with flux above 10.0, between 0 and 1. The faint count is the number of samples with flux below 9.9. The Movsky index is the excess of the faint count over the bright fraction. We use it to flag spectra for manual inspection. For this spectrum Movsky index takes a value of 2.6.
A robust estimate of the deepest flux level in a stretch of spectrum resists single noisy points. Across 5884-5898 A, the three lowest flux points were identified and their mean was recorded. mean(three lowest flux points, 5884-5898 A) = 4.7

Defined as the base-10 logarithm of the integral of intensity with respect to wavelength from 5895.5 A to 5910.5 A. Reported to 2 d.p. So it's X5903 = 2.04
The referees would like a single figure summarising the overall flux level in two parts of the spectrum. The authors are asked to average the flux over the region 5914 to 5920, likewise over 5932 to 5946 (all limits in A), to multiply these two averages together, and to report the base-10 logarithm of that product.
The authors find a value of 2.01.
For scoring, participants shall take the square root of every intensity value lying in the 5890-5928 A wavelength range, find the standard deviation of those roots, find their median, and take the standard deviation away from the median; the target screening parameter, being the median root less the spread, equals 2.6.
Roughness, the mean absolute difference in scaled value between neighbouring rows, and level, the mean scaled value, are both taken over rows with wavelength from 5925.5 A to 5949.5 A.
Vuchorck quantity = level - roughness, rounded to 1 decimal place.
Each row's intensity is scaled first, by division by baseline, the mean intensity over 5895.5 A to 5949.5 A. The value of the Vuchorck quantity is 1.1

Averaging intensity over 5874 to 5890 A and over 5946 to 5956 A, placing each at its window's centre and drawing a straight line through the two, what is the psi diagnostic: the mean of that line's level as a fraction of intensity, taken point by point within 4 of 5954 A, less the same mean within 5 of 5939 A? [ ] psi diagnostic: 0.08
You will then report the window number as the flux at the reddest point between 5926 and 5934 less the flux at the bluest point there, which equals 0.4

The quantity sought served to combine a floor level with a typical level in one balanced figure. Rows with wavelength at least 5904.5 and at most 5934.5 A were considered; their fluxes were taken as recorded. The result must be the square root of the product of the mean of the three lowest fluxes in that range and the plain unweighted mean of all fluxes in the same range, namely 9.2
